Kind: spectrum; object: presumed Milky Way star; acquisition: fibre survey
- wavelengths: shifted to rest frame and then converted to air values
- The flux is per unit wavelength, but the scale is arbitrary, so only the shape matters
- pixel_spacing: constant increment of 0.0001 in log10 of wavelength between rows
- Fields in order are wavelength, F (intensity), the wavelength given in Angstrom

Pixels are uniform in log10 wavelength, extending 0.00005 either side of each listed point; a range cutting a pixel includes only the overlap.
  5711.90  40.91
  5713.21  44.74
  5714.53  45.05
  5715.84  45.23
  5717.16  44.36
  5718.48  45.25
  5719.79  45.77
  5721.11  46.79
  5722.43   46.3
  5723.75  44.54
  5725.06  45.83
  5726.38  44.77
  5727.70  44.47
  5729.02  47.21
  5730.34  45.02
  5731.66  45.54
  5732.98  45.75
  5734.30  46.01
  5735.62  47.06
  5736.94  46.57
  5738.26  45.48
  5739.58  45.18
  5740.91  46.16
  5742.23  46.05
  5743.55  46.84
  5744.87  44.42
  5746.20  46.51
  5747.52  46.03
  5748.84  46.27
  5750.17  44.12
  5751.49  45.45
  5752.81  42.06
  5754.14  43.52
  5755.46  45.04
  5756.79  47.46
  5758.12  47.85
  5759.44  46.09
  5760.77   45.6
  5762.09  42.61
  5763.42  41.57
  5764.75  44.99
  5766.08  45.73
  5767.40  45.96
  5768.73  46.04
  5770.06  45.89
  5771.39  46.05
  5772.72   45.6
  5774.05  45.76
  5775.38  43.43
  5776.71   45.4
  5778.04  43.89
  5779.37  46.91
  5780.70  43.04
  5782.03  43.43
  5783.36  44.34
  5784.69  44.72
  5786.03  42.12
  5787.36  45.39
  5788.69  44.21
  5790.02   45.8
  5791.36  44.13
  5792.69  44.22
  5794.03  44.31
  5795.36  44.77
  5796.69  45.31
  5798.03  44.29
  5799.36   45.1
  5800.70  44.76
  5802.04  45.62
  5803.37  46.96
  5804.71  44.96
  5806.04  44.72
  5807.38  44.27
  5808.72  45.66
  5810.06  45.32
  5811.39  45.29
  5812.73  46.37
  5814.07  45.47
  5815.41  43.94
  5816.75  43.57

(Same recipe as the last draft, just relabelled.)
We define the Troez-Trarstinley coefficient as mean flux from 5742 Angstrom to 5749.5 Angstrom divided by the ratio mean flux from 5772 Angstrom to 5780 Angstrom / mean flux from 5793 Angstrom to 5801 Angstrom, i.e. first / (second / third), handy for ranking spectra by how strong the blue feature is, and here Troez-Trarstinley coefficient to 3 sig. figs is 45.6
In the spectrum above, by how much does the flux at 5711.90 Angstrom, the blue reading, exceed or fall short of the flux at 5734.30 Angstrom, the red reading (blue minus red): -5.1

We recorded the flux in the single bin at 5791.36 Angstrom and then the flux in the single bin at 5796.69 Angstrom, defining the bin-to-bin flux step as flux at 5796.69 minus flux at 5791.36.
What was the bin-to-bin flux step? 1.2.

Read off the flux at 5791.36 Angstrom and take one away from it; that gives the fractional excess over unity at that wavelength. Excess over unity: 43.1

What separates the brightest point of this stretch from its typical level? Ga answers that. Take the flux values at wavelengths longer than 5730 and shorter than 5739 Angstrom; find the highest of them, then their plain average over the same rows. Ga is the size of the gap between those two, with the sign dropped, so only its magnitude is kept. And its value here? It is 1.1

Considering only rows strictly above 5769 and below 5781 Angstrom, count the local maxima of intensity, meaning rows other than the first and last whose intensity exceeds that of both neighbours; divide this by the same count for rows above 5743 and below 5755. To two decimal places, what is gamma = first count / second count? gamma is 1.33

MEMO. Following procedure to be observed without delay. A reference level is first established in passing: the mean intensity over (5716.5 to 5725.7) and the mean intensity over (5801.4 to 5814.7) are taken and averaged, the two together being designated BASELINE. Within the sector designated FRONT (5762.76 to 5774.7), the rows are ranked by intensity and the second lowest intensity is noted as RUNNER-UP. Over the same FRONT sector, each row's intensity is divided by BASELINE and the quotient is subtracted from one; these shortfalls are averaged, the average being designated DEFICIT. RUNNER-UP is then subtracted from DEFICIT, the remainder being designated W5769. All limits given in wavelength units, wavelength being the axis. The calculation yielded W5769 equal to -45.0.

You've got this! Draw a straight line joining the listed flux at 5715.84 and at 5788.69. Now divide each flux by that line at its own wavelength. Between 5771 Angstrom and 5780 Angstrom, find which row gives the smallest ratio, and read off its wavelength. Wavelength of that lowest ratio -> 5775.38 Angstrom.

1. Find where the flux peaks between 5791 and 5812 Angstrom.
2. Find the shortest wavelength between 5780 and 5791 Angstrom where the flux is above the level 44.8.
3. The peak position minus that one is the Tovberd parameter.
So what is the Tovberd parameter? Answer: 16.0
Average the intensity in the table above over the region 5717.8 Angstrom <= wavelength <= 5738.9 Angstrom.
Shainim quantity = 45.8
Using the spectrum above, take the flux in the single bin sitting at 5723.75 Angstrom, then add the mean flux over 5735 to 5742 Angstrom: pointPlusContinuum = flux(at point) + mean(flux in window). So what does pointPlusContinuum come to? 90.6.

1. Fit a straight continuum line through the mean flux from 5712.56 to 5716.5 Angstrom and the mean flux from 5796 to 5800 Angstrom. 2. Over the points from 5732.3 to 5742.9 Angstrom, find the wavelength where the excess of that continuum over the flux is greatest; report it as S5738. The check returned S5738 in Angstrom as 5739.58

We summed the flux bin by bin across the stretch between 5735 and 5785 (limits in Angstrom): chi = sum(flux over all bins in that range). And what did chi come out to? 1719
